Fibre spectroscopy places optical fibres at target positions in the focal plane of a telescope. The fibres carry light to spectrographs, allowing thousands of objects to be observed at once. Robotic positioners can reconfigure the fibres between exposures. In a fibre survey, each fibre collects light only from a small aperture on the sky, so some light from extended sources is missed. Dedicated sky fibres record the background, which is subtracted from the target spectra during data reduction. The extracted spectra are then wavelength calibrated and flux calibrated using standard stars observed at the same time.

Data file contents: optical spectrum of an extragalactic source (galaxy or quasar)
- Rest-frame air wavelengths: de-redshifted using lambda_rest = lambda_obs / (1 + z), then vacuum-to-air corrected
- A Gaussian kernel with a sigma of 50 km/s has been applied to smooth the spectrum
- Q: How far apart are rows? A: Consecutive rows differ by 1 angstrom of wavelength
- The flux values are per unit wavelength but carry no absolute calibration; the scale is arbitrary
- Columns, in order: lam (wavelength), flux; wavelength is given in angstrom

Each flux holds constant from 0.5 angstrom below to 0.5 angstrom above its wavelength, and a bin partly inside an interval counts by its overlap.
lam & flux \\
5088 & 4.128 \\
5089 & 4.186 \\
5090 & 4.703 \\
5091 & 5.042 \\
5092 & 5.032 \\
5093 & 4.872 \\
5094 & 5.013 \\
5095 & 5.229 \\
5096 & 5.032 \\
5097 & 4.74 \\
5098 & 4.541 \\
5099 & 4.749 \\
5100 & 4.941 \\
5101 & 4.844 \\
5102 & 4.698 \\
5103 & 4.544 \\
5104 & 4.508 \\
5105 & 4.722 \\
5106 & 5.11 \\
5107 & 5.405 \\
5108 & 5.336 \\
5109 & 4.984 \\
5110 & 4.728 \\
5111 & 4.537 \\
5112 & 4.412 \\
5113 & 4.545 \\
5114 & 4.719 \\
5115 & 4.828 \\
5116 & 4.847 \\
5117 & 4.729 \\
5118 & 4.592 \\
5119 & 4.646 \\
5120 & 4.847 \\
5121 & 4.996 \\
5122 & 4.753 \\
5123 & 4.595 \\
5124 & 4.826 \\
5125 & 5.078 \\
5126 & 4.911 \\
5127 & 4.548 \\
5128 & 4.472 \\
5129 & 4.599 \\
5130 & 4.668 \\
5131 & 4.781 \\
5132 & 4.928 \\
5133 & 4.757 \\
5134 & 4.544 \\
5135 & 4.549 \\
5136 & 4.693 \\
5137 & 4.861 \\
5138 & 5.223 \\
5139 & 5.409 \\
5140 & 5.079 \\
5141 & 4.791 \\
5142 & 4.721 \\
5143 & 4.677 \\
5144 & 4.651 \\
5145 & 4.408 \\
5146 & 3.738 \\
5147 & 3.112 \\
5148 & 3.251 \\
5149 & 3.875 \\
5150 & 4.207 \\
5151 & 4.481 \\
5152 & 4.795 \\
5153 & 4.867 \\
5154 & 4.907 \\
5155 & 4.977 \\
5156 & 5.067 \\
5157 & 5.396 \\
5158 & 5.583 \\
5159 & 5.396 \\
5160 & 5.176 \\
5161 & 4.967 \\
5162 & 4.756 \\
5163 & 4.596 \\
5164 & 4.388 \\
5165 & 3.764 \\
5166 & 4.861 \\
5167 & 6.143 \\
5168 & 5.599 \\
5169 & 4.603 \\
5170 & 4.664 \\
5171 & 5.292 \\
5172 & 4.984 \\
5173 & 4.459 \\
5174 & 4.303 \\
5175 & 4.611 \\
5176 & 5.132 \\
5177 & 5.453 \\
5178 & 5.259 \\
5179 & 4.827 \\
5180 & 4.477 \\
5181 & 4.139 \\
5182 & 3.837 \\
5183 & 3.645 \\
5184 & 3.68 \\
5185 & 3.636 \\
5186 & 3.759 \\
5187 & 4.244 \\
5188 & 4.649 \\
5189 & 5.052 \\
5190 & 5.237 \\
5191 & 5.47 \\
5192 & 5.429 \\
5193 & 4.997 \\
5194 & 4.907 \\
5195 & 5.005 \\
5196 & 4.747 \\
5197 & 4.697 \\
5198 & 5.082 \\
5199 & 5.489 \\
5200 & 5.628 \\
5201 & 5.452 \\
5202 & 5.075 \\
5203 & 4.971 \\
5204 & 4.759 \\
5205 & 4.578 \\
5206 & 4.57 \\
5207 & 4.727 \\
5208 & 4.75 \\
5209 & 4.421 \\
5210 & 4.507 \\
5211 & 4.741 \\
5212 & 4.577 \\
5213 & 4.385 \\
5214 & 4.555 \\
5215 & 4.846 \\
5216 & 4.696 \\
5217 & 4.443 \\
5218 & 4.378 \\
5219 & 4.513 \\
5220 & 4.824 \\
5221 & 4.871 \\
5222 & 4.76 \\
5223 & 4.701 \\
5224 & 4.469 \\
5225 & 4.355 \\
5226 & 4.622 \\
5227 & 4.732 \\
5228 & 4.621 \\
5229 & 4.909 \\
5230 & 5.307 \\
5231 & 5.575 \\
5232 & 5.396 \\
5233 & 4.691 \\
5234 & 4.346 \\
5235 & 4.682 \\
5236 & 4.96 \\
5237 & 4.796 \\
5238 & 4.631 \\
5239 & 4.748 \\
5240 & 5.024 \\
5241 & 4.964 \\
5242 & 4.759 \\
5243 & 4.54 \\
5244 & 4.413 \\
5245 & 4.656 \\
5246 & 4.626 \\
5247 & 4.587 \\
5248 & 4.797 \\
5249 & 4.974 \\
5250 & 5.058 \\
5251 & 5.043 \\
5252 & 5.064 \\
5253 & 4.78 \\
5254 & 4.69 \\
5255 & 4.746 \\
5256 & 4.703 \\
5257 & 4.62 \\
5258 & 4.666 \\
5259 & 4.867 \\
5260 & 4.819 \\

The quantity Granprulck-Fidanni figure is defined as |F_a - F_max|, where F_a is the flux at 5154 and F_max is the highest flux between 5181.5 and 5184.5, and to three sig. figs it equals 1.07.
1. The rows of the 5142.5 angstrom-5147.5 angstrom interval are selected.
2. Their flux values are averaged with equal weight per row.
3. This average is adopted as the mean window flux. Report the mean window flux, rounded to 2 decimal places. 4.12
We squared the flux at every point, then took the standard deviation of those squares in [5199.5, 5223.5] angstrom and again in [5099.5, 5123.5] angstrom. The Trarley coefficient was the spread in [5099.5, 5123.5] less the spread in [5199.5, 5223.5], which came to -0.6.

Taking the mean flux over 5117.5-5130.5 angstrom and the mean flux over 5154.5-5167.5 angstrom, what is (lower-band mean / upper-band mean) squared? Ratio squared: 0.89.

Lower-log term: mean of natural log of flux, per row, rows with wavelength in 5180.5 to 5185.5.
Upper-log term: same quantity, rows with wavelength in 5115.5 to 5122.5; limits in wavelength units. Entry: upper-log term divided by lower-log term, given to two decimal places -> 1.17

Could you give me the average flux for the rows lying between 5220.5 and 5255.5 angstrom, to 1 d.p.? 4.8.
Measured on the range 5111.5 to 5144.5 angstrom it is 4.8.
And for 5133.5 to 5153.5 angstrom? 4.5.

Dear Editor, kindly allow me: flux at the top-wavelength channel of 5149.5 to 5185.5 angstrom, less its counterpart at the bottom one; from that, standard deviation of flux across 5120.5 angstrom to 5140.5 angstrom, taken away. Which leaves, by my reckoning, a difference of -0.8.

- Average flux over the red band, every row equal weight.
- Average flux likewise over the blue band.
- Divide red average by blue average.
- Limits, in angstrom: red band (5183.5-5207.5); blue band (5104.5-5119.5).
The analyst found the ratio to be 1.00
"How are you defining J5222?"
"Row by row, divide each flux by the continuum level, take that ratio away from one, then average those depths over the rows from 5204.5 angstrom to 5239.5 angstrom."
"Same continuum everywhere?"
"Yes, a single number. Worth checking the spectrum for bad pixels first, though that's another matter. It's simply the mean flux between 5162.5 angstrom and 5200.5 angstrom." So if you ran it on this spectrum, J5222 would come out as 0.011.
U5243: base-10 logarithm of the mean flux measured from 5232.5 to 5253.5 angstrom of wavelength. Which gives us 0.678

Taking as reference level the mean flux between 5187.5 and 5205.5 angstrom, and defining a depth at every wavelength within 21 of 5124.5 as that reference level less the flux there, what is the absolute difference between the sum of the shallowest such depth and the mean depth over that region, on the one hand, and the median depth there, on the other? 0.40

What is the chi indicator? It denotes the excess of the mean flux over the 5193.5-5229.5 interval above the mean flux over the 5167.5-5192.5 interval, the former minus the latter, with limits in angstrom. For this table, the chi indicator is 0.10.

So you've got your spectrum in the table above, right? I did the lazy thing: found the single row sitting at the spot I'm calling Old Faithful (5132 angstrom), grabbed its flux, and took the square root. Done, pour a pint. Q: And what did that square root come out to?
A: 2.22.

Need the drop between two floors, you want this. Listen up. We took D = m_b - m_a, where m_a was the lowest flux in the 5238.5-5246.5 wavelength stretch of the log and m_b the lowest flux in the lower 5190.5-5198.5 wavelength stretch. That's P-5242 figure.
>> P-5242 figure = 0.3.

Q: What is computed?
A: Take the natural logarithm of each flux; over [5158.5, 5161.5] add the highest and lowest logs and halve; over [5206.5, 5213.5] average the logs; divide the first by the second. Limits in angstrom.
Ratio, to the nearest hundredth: 1.08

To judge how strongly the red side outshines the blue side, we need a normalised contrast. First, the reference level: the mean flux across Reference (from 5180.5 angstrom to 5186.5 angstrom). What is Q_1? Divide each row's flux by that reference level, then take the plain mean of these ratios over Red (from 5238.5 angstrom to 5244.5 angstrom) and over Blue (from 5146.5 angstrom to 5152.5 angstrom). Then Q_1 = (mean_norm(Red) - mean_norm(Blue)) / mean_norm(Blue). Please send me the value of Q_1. 0.20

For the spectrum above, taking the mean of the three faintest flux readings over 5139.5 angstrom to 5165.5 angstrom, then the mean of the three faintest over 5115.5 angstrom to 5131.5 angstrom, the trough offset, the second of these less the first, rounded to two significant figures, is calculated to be 1.2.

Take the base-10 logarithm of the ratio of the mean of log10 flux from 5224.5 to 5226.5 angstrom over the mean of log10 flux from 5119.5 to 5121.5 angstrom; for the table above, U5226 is -0.026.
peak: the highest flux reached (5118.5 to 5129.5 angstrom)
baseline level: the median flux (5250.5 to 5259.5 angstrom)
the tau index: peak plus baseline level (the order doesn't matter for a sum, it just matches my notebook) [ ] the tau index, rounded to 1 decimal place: 9.8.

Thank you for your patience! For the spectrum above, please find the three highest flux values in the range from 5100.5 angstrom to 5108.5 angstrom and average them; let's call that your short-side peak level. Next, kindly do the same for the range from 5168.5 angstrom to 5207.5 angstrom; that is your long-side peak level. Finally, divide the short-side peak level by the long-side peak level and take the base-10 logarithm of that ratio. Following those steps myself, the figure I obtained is -0.020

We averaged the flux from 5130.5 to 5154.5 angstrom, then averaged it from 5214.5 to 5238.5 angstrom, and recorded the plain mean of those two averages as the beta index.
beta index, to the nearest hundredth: 4.65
